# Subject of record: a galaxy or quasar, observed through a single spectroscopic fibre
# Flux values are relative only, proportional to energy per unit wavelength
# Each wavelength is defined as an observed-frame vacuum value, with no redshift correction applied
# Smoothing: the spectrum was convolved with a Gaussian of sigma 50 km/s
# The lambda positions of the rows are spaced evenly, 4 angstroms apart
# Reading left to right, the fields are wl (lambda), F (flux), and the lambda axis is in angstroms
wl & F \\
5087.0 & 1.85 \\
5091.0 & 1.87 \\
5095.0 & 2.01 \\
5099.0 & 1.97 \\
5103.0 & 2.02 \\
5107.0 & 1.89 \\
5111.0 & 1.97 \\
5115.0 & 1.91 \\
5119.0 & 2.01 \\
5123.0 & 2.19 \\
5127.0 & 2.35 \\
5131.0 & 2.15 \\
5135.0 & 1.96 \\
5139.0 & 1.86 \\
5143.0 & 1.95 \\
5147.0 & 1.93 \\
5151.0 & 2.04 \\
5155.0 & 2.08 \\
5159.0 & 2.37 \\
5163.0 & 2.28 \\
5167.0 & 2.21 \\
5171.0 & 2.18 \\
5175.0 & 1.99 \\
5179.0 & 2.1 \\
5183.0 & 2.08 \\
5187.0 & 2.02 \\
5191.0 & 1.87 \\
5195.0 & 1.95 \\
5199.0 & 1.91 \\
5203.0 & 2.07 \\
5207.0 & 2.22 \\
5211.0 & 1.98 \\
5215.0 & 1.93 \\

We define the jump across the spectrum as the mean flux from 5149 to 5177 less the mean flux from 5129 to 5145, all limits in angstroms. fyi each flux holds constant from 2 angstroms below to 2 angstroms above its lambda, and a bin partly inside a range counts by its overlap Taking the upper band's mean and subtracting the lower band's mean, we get 0.18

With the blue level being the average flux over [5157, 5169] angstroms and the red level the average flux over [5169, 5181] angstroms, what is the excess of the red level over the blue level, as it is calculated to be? -0.20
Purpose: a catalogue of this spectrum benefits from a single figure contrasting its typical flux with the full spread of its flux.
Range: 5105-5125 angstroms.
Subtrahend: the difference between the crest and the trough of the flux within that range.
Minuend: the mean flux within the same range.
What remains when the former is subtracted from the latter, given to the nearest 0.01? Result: 1.69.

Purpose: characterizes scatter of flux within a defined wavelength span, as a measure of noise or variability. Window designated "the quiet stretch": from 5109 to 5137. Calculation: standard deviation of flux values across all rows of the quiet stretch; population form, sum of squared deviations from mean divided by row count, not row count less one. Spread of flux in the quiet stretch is 0.15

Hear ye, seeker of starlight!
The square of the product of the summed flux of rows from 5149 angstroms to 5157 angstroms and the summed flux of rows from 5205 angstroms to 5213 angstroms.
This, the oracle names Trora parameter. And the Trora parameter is 299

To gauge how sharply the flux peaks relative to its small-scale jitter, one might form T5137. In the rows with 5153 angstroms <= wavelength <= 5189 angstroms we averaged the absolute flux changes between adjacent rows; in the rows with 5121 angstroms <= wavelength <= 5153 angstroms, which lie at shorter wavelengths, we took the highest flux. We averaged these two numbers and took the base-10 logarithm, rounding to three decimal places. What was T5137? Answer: 0.089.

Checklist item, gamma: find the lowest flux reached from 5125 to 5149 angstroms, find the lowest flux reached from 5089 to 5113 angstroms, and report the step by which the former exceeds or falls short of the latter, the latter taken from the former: -0.01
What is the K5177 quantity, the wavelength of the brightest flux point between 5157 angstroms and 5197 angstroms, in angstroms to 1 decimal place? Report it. 5159.0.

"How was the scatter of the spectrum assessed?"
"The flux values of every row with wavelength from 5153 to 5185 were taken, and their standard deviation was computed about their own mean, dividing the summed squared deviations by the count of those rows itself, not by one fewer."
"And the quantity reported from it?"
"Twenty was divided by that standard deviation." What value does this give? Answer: 173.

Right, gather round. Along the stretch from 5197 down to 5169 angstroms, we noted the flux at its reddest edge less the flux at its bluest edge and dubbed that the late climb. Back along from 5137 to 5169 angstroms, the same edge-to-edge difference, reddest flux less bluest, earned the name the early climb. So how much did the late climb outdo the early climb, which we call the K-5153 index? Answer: -0.58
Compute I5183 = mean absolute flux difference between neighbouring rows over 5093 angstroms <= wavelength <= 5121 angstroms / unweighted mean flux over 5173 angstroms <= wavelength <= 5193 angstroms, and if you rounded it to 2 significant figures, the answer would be 0.038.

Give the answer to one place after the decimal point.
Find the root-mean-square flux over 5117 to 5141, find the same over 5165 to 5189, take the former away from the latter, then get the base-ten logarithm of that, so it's -2.3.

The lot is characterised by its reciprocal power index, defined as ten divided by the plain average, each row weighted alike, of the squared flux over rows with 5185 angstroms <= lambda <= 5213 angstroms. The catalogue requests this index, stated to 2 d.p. 2.49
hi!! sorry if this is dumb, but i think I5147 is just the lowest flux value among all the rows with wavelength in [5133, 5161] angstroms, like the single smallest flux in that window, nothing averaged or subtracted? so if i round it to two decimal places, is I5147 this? 1.86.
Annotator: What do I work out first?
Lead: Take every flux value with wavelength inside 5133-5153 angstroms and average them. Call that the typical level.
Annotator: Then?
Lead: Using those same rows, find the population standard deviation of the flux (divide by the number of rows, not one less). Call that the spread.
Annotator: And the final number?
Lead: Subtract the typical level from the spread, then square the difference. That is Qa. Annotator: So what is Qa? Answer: 3.57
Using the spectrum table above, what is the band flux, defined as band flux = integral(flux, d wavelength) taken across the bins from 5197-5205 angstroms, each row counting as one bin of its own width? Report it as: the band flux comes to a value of 15.9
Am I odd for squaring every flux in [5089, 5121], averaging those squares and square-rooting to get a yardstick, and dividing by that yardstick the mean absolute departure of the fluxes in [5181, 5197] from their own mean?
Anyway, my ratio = 0.036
